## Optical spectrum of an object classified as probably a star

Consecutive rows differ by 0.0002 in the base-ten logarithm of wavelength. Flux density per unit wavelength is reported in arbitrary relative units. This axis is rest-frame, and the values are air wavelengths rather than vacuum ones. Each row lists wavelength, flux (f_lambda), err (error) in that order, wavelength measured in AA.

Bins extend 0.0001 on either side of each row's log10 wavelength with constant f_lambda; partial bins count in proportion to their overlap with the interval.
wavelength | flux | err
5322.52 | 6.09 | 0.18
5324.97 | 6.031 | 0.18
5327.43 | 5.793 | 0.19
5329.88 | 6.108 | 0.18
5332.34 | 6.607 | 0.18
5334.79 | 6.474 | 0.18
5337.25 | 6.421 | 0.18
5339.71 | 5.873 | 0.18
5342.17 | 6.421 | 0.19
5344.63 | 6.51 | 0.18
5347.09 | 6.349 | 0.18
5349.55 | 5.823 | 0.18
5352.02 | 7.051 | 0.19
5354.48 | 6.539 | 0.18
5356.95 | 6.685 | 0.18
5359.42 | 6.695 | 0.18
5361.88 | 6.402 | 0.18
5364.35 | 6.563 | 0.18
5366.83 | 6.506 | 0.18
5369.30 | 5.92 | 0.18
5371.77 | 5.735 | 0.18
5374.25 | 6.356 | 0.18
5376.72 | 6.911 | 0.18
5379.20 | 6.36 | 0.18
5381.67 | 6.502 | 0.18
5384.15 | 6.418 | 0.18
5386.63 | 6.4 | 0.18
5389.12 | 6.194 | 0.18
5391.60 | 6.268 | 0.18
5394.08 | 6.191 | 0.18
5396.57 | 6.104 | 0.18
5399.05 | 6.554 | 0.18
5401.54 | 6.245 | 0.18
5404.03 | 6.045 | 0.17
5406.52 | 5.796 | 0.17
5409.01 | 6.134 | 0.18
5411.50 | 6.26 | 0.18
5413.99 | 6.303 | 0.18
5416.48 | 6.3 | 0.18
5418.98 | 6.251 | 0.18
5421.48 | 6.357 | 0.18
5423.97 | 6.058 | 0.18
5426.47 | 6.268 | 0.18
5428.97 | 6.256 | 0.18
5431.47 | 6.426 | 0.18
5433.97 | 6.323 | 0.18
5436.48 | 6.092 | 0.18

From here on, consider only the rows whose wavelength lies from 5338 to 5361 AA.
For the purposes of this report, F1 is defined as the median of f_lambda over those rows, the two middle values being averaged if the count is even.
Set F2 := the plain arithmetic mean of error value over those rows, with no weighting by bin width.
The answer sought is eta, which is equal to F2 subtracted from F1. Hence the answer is 6.33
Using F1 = 6.51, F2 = 0.182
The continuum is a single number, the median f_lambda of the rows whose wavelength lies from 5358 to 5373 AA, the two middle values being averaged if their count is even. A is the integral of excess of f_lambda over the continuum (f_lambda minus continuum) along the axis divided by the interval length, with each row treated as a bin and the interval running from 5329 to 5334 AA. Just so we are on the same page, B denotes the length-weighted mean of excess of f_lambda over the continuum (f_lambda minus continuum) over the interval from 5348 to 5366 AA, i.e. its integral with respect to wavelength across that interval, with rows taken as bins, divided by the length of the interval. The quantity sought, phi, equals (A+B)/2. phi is 0.00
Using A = -0.07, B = 0.08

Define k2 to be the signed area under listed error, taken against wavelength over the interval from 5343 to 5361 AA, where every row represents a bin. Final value 3.27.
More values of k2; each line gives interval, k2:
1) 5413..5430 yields 3.06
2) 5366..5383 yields 3.06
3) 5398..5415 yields 3.01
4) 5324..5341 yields 3.08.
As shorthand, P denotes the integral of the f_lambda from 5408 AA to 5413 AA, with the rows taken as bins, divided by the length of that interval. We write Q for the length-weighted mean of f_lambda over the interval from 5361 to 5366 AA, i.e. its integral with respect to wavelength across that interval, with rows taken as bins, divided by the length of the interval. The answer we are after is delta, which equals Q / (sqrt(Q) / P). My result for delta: 15.8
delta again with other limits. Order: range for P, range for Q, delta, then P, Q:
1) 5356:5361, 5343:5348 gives 16.9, 6.7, 6.44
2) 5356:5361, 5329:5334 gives 16.9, 6.7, 6.39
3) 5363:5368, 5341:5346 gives 16.6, 6.5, 6.47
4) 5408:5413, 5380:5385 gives 15.8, 6.2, 6.46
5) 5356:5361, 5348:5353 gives 16.9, 6.7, 6.40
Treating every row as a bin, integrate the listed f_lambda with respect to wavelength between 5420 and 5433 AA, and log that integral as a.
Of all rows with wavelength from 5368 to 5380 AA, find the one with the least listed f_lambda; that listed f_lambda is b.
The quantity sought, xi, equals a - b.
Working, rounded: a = 82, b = 5.735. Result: 75.8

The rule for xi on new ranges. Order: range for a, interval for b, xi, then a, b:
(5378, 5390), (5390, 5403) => 70.4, 77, 6.104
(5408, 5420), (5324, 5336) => 69.2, 75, 5.793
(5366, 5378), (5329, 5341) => 69.5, 75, 5.873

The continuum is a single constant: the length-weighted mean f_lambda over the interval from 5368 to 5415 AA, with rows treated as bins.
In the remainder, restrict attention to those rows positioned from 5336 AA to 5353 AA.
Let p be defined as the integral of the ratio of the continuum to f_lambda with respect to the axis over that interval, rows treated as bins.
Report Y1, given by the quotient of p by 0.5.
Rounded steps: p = 17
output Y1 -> 34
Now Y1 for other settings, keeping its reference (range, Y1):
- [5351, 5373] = 43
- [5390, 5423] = 66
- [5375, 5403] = 55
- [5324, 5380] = 110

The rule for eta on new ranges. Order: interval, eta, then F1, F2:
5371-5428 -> 6.09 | 6.27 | 0.179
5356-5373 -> 6.33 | 6.51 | 0.180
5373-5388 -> 6.23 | 6.41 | 0.180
